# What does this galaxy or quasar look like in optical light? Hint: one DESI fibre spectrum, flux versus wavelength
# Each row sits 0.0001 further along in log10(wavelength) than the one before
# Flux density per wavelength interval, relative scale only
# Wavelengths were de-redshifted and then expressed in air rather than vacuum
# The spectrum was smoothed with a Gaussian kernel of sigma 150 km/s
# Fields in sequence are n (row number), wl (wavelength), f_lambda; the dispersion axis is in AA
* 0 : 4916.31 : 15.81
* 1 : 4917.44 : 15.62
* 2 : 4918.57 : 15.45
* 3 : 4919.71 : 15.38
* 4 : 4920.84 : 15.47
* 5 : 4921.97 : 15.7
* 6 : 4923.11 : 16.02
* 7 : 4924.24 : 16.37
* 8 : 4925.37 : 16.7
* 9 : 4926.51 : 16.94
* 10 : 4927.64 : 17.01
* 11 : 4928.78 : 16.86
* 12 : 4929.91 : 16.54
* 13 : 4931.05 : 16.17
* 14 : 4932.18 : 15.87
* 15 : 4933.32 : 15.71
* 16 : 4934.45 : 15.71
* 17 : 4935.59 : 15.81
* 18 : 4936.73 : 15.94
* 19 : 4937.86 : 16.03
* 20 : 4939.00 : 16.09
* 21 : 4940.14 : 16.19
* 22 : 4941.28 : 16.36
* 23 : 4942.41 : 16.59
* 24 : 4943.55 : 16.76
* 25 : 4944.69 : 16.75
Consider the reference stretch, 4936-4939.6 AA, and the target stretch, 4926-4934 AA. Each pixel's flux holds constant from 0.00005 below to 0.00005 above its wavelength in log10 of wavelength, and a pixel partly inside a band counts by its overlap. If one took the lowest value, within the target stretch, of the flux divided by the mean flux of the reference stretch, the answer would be 0.98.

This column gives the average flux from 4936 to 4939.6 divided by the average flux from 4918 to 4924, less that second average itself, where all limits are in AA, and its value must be -14.6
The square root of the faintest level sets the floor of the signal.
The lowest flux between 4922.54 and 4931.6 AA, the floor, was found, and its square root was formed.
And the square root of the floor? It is 4.00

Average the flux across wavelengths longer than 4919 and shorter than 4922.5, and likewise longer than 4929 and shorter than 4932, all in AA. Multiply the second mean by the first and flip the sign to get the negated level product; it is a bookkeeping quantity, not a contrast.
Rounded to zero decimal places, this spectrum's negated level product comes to -254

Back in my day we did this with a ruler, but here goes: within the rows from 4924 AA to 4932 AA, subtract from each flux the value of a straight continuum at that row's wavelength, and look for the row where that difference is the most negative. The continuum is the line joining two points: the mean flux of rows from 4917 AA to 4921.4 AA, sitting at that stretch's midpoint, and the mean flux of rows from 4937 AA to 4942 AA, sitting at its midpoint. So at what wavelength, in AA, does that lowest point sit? 4931.05 AA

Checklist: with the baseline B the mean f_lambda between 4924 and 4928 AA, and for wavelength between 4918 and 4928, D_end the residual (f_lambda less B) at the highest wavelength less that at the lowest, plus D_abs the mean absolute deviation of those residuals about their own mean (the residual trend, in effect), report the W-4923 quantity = 2.1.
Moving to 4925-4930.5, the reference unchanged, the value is 0.0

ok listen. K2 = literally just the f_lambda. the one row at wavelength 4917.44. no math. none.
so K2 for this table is 15.62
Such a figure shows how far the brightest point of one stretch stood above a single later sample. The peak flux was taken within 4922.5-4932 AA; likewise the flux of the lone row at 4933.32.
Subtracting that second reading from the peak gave 1.3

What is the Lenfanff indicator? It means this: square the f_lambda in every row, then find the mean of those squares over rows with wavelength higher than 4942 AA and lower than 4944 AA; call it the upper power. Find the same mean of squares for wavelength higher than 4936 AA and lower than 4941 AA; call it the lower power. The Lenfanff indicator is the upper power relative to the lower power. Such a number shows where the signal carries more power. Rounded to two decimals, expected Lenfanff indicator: 1.08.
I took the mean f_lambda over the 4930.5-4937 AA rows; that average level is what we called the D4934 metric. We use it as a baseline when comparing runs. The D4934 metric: 15.9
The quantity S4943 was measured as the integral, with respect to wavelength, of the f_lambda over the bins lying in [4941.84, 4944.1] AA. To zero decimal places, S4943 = 38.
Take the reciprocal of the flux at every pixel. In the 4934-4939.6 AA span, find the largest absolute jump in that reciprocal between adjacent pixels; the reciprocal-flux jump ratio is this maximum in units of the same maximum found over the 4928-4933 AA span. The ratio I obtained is 0.37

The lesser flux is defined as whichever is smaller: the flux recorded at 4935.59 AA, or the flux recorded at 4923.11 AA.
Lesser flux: 15.8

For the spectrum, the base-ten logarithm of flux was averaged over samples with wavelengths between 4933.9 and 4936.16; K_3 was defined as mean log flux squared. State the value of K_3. 1.43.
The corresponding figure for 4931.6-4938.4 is 1.44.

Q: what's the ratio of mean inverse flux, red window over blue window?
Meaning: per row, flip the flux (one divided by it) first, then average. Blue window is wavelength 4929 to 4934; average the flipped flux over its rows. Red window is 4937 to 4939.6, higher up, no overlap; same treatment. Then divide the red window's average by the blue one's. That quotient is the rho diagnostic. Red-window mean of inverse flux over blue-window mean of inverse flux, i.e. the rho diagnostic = 1.00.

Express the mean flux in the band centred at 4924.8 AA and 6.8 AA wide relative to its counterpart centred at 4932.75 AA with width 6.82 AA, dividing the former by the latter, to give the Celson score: 1.03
